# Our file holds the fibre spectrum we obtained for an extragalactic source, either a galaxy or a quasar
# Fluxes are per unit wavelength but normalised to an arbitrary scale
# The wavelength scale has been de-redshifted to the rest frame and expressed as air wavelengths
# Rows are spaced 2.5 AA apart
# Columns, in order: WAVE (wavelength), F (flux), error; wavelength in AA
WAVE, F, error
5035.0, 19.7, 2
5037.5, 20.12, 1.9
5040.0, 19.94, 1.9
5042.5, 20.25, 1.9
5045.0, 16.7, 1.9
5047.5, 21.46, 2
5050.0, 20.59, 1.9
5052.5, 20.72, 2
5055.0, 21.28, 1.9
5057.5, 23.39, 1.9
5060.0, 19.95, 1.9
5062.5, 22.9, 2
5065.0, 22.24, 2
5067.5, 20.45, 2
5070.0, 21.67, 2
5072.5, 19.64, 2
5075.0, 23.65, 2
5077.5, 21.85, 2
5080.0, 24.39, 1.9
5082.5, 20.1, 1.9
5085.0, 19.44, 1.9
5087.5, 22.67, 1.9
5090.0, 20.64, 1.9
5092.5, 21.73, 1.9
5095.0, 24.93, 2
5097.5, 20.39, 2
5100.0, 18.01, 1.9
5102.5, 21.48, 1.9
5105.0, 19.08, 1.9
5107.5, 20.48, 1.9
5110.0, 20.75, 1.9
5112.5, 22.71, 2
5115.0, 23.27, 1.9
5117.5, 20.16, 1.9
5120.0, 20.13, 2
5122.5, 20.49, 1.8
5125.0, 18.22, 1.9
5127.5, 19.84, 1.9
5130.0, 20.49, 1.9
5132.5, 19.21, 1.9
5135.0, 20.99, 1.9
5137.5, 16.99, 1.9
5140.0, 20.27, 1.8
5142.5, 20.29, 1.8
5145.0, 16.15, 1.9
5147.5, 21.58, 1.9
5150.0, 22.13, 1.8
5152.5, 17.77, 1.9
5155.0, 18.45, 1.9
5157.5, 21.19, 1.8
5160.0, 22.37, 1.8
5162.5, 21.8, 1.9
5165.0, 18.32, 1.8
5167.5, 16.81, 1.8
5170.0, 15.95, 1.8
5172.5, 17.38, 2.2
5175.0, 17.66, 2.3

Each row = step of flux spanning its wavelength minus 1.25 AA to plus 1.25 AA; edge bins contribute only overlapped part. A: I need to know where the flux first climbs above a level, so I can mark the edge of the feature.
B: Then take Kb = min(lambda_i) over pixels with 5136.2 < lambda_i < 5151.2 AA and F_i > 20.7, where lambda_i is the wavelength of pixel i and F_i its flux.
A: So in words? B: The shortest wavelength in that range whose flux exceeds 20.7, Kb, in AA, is 5147.5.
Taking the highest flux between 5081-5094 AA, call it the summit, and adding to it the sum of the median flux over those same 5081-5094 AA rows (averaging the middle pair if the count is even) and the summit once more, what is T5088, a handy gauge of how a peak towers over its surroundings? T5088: 66.0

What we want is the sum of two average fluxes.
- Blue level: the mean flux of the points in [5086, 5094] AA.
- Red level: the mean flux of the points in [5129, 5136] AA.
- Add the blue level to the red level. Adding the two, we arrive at 41.9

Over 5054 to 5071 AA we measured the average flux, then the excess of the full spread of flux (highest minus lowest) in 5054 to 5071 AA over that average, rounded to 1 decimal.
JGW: -18.3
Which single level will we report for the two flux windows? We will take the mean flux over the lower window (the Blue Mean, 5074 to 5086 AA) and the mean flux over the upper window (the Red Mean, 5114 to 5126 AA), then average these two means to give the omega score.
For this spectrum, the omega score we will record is 21.2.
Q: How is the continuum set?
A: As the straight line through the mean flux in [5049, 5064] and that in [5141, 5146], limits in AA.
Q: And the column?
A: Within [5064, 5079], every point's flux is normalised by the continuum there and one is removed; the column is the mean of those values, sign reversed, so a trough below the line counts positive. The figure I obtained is -0.03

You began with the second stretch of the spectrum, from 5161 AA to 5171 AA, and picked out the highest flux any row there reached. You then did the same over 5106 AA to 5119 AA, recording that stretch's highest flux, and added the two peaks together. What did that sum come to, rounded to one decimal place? 45.1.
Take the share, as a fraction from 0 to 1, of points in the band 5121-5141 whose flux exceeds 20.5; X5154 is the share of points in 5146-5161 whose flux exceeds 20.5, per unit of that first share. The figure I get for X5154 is 5.3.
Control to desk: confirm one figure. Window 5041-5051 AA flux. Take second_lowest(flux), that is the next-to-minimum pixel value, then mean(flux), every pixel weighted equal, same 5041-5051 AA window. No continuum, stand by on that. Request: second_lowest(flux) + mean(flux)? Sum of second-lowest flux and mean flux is 40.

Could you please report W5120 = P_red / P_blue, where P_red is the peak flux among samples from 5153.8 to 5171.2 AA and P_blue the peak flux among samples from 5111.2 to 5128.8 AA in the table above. 0.961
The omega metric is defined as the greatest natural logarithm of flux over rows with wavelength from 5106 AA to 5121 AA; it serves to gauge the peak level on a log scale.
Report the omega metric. 3.15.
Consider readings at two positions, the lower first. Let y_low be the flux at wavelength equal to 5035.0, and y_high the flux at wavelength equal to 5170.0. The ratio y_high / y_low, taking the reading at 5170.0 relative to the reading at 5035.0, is 0.81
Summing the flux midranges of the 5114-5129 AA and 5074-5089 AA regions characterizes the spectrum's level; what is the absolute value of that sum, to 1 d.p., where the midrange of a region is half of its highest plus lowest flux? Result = 42.7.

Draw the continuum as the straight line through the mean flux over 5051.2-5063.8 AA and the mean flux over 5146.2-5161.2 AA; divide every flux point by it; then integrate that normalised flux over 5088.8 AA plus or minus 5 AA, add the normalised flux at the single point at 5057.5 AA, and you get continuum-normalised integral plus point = 11.0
